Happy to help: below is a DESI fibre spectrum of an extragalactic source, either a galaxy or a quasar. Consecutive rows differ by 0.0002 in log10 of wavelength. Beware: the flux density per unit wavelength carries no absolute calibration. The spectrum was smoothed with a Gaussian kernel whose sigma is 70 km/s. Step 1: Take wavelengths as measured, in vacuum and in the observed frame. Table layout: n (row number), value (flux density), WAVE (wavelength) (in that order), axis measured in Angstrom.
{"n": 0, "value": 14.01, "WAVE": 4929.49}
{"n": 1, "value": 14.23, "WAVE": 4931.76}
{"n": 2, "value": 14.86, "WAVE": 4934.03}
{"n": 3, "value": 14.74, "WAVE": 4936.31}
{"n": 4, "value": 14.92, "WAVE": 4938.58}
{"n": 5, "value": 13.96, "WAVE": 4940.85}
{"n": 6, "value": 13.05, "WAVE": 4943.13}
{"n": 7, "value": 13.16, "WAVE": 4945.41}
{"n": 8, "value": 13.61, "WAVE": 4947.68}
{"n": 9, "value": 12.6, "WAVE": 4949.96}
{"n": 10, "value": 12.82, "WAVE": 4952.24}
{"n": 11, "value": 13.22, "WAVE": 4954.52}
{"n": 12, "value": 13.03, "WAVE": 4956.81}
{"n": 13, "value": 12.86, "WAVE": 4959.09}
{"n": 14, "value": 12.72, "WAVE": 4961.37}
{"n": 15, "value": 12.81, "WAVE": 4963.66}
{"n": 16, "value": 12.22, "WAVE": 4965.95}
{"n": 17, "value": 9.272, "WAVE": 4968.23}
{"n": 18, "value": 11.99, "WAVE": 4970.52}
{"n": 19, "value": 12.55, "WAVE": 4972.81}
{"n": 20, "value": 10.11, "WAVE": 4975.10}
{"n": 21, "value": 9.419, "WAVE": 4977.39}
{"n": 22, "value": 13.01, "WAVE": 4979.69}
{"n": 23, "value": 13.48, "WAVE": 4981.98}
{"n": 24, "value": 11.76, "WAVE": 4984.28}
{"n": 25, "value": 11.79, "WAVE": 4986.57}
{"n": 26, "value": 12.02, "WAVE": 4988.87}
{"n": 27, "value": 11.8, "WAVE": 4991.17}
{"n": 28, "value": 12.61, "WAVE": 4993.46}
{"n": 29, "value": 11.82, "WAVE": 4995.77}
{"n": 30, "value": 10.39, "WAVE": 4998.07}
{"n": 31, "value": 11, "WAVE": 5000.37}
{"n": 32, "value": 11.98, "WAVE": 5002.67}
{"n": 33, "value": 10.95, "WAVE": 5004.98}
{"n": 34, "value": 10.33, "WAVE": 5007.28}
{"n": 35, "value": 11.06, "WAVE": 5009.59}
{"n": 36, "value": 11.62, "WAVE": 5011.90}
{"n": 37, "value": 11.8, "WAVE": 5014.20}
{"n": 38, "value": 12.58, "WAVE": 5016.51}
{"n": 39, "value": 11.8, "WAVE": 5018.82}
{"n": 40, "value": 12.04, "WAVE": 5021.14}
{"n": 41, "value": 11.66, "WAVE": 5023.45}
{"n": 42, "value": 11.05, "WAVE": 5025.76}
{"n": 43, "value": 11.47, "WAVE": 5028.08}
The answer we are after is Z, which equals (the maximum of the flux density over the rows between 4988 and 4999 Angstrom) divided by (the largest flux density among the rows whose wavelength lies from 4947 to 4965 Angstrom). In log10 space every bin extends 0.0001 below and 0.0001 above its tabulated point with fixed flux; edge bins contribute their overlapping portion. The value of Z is 0.93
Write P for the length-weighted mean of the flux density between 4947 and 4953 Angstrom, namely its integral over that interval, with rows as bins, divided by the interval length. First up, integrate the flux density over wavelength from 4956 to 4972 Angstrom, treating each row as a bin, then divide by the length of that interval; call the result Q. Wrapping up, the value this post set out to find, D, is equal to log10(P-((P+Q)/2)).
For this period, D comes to -0.4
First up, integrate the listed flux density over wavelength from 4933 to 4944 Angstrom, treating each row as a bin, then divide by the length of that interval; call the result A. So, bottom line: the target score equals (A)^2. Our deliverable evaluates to 205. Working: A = 14.3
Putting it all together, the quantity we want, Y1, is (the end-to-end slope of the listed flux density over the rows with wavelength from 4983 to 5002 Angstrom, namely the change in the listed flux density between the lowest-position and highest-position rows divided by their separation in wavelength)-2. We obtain -2.05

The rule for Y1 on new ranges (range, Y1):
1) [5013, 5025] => -2.02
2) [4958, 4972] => -2.08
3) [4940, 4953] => -2.10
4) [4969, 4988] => -2.01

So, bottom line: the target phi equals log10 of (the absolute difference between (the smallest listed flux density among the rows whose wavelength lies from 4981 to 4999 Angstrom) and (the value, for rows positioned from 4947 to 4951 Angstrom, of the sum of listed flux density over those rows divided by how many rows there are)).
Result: 0.4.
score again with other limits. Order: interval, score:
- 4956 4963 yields 165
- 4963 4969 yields 131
